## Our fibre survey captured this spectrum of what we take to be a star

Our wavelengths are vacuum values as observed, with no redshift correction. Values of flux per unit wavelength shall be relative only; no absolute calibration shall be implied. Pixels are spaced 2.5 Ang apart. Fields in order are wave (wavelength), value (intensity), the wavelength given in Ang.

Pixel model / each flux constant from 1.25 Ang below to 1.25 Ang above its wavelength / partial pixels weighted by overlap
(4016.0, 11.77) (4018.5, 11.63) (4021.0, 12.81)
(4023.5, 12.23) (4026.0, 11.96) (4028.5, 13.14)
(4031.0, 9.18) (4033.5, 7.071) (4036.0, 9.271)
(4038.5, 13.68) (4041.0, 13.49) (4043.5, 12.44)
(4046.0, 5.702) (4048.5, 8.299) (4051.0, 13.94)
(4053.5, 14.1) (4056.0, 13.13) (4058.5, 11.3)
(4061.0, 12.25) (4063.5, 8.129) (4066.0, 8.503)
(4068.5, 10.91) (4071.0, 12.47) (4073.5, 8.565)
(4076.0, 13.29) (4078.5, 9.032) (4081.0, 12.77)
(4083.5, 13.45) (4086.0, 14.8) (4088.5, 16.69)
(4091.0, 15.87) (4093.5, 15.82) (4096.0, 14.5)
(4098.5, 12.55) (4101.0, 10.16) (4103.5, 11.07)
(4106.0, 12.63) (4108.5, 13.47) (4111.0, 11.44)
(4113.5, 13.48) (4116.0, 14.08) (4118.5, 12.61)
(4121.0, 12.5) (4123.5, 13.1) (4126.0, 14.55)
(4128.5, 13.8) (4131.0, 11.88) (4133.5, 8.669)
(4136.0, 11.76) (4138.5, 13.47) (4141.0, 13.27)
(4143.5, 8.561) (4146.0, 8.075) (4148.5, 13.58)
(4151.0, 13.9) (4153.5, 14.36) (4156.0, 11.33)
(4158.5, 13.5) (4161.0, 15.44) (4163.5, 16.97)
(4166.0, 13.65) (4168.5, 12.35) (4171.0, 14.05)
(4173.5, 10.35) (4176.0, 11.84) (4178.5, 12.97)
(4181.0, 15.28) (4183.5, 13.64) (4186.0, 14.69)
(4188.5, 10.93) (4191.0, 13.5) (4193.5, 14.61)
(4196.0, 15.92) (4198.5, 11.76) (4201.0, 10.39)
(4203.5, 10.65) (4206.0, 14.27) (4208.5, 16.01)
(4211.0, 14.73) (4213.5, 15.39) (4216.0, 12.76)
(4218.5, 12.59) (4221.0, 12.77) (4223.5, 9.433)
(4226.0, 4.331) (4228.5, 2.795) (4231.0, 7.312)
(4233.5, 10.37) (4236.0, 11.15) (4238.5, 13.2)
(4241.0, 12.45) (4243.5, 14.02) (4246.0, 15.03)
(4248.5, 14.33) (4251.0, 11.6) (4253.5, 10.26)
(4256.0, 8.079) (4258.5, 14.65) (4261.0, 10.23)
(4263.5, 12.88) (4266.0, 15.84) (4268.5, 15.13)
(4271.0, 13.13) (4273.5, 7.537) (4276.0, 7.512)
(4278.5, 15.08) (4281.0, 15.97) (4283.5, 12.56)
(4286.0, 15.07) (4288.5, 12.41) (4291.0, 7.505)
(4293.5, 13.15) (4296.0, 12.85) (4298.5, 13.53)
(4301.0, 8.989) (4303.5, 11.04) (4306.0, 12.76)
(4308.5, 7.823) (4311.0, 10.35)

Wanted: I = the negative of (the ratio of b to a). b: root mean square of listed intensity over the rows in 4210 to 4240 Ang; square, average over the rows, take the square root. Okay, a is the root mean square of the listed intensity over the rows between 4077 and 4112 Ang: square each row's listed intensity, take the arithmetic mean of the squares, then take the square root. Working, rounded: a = 13.3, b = 11.2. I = -0.84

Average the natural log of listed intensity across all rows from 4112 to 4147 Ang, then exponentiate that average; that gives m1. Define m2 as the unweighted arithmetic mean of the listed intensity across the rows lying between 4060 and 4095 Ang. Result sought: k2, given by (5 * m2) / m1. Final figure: 5.2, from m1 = 11.9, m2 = 12.3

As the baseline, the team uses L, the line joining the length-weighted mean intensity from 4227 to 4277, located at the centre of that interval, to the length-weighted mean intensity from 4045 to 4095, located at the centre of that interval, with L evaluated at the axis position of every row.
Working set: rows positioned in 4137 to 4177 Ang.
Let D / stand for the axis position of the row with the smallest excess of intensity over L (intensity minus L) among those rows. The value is 4146.0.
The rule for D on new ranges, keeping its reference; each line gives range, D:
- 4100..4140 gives 4133.5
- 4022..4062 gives 4046.0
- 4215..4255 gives 4228.5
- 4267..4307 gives 4276.0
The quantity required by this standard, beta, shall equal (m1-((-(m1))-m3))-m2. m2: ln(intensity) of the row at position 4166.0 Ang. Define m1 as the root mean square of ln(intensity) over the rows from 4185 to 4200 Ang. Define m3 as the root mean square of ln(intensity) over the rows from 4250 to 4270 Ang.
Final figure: 5.09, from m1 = 2.60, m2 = 2.61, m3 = 2.50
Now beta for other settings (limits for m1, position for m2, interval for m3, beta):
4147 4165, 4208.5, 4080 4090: 5.18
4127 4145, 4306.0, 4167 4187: 4.91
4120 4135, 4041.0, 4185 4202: 4.99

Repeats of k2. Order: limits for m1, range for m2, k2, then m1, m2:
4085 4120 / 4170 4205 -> 4.8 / 13.4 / 12.9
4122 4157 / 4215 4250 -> 4.6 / 11.9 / 10.9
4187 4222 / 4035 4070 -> 4.2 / 13.2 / 11.1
